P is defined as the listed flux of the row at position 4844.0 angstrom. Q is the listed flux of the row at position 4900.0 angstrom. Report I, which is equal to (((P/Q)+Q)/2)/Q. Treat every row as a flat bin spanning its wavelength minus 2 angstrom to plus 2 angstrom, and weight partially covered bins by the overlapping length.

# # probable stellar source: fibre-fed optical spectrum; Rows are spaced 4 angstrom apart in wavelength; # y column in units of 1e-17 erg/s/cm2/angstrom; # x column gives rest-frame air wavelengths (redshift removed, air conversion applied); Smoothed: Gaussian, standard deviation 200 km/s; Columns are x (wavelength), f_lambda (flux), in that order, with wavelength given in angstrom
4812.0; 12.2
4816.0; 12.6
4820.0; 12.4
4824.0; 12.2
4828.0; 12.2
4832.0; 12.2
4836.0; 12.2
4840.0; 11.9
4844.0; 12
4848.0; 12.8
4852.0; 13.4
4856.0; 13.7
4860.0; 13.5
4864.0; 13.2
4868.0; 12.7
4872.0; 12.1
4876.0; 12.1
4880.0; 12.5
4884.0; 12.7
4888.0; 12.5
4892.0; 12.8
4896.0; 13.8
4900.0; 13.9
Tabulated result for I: 0.531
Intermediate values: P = 12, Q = 13.9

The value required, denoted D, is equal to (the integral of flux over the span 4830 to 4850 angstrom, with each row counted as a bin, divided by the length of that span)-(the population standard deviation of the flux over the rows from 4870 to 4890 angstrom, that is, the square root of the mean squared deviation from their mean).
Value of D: 12.0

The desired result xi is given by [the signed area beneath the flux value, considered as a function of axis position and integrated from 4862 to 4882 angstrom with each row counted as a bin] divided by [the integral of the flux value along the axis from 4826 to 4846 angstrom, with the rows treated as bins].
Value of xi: 1.03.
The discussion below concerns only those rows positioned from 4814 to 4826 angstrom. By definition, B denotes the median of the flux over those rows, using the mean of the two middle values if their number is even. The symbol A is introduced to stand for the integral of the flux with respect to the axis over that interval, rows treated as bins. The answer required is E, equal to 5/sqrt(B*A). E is 0.116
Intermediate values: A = 149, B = 12.4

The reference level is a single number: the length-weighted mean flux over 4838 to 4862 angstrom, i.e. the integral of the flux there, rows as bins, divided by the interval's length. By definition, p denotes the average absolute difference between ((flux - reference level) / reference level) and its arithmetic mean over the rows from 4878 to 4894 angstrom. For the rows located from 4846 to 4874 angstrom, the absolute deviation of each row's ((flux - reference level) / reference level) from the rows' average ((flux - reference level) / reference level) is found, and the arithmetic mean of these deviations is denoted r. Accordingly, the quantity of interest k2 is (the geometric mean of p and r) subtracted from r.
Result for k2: 0.016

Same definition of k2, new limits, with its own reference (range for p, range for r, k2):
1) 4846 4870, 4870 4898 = 0.003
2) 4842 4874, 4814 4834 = -0.010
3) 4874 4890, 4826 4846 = -0.002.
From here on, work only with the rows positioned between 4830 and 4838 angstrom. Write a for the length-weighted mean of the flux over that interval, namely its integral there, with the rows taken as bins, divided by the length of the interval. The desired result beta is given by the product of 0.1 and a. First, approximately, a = 12.2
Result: 1.22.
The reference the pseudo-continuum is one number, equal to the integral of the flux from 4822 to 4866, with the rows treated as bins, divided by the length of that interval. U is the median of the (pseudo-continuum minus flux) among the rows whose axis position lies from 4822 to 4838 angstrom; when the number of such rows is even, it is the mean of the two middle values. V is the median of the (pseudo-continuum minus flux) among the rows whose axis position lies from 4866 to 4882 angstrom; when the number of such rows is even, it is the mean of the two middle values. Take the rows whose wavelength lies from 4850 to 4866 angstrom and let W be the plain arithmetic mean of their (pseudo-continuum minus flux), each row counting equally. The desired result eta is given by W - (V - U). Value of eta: -0.7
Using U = 0.46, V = 0.36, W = -0.8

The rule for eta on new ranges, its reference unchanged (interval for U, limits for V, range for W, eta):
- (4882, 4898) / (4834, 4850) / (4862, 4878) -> -0.5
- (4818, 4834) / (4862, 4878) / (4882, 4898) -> -0.1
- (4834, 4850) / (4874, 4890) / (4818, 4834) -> 0.8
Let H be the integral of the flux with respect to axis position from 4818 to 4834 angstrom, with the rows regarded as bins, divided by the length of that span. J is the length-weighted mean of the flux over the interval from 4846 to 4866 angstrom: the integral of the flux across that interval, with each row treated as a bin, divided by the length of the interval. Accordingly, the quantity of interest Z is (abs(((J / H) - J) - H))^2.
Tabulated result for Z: 599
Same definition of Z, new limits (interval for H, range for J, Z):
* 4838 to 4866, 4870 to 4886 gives 592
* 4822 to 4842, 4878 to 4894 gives 563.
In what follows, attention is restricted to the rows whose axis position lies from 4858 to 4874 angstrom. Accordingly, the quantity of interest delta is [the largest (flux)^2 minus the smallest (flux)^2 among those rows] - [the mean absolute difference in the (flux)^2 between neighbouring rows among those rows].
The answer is 24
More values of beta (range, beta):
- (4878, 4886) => 1.26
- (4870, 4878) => 1.21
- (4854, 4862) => 1.36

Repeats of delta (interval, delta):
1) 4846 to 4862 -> 14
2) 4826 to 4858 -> 38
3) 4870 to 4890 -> 10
